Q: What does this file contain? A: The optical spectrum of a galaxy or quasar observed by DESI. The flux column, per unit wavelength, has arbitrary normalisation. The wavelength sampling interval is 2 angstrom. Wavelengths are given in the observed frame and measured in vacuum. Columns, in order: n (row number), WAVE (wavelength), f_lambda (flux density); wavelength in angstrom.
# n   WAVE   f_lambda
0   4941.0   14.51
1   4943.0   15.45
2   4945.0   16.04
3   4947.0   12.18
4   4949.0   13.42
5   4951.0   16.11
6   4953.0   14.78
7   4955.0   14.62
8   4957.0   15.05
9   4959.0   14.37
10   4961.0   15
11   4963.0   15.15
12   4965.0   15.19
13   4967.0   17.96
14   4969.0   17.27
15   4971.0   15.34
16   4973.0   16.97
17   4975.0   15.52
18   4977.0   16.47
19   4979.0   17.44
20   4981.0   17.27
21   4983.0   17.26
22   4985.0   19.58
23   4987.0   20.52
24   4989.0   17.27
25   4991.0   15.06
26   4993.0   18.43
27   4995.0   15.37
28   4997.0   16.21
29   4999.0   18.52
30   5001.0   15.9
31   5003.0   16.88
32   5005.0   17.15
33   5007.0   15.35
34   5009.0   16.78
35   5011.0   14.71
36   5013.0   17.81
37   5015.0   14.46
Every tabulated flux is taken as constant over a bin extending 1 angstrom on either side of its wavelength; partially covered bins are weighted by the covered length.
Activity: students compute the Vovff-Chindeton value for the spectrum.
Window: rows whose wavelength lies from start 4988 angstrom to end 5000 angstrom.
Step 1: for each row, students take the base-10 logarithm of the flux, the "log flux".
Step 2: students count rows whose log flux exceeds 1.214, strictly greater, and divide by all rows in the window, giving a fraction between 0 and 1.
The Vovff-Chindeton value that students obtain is 0.50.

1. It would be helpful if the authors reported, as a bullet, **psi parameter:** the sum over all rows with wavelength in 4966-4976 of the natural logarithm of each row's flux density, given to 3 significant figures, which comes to 14.0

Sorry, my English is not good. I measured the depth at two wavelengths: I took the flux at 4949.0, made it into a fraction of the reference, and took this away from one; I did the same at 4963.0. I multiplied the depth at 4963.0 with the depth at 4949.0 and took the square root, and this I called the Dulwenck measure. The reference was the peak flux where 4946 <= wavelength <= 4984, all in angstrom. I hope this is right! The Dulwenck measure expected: 0.20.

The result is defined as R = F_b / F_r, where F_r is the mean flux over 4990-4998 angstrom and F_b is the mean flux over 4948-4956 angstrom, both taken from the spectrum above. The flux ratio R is 0.91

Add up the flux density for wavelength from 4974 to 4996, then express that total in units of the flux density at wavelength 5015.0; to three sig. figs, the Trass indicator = 13.2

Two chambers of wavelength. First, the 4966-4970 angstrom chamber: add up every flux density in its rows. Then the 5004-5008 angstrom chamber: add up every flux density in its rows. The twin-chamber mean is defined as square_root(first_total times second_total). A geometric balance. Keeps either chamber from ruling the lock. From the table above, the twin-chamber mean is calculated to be 34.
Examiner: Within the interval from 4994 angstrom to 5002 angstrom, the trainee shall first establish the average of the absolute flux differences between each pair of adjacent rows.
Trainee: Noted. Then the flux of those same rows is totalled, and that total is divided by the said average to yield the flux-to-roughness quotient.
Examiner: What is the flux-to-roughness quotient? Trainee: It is 34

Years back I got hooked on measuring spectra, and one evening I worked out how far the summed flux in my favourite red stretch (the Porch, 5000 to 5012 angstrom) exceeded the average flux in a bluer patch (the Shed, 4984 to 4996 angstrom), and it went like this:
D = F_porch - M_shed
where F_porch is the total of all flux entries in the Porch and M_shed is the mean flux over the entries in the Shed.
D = 79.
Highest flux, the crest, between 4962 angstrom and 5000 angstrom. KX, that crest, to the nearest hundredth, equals 20.52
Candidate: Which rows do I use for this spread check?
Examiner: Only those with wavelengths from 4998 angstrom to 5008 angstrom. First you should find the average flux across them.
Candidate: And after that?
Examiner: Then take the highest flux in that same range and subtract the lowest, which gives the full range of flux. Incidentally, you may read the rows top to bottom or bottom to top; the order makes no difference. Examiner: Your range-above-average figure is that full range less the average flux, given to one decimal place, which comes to -13.6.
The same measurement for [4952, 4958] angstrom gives -14.4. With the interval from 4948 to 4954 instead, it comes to -12.1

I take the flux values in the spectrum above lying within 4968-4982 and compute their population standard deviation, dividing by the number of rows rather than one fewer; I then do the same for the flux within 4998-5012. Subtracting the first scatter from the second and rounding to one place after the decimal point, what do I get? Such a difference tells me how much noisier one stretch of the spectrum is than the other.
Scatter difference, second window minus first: 0.4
